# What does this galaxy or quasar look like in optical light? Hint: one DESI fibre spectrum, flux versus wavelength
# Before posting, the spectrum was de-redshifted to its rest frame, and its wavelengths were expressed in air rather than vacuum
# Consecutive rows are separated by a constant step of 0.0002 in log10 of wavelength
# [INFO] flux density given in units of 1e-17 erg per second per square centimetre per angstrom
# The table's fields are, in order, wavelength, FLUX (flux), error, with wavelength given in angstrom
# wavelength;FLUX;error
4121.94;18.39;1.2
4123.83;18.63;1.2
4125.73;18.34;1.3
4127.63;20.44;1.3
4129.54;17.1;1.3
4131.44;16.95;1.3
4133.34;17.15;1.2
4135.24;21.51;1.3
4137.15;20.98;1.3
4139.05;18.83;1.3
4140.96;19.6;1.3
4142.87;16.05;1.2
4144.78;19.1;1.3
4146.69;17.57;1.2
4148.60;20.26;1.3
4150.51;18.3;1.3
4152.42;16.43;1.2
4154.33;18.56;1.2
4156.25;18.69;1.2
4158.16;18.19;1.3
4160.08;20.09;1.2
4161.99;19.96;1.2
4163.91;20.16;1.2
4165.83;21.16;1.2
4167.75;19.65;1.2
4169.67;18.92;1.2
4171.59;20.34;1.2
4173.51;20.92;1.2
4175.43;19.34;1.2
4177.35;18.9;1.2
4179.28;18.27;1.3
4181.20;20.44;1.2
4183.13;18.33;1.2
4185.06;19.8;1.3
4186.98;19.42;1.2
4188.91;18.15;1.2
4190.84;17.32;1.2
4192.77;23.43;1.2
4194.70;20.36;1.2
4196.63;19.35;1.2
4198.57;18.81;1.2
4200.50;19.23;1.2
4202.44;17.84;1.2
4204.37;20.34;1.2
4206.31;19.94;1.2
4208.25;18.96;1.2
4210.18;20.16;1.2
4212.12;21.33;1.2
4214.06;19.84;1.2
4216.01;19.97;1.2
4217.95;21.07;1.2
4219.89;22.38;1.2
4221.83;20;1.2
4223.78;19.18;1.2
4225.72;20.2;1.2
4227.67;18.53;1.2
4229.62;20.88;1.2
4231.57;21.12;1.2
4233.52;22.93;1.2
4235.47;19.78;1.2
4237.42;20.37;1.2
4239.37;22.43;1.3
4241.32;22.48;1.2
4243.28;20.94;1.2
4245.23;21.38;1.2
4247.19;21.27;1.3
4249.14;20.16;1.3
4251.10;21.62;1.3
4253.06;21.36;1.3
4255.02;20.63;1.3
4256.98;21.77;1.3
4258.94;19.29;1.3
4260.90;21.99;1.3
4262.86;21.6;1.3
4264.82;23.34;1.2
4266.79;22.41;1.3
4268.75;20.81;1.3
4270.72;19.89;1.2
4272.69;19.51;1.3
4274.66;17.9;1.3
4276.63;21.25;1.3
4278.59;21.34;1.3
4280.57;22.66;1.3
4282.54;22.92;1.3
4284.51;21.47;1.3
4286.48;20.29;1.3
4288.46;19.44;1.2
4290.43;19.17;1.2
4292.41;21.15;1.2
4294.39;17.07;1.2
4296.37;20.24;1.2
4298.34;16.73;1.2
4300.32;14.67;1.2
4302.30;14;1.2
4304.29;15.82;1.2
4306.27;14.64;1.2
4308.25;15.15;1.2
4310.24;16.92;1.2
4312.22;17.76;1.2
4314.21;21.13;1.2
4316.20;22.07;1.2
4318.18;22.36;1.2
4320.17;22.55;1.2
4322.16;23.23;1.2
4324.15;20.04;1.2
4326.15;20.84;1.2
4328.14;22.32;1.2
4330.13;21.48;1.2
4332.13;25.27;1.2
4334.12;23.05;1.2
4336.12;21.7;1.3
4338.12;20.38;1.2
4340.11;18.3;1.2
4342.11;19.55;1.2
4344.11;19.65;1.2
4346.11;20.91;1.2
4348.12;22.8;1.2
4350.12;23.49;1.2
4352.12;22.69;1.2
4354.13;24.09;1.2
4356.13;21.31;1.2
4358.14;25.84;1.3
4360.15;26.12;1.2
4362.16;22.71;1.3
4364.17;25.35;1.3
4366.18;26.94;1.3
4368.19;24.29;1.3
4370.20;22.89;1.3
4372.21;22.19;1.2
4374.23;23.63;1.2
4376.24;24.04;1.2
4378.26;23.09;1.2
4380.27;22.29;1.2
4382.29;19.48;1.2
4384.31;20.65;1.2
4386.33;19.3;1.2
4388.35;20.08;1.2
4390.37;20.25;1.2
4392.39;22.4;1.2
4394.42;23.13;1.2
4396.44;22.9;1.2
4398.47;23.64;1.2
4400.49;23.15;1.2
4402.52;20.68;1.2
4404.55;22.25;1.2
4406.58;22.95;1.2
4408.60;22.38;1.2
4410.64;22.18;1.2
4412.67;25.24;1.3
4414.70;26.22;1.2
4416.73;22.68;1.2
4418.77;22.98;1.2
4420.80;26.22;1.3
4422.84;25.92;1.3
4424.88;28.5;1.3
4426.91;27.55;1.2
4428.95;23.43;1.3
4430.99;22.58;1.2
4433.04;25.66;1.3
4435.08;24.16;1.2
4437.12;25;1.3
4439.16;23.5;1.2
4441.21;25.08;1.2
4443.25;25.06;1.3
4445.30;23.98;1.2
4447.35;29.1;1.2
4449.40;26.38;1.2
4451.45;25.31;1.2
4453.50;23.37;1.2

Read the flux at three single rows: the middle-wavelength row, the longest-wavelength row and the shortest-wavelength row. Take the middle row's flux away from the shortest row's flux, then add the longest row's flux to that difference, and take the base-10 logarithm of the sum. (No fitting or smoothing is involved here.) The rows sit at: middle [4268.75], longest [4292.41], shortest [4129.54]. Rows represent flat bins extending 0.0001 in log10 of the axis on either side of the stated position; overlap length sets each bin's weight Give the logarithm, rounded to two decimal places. 1.24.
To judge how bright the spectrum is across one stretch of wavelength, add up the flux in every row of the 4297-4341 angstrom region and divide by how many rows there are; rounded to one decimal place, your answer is 19.6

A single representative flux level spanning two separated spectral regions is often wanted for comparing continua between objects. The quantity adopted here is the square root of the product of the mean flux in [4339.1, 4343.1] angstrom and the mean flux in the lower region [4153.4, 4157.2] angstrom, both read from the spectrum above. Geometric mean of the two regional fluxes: 18.8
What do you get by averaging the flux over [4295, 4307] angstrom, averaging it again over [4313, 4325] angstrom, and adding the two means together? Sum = 37.9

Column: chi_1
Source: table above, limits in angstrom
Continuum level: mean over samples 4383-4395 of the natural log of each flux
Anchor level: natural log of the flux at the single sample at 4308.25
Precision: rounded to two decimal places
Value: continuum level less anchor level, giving 0.32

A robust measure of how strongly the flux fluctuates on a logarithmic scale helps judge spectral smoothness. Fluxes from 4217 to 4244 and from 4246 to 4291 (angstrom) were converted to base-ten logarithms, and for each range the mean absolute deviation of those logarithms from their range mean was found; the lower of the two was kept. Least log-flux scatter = 0.022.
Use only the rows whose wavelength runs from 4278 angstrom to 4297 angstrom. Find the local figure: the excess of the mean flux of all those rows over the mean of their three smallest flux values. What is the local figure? 2.0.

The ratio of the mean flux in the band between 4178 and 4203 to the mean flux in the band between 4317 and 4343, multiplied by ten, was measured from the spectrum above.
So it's 8.92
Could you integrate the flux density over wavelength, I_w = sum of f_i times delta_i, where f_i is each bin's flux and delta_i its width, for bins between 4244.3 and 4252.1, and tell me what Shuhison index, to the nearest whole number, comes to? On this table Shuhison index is 165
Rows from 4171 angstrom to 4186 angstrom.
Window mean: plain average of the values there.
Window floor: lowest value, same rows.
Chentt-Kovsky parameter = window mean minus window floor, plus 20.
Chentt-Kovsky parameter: 21.3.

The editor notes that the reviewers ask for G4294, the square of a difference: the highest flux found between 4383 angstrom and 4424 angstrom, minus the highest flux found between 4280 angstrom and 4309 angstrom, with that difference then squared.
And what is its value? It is 11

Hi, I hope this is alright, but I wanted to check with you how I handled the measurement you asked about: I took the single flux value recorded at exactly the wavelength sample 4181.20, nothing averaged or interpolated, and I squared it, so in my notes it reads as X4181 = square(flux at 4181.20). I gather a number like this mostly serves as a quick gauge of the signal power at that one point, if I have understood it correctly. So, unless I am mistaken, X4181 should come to 418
